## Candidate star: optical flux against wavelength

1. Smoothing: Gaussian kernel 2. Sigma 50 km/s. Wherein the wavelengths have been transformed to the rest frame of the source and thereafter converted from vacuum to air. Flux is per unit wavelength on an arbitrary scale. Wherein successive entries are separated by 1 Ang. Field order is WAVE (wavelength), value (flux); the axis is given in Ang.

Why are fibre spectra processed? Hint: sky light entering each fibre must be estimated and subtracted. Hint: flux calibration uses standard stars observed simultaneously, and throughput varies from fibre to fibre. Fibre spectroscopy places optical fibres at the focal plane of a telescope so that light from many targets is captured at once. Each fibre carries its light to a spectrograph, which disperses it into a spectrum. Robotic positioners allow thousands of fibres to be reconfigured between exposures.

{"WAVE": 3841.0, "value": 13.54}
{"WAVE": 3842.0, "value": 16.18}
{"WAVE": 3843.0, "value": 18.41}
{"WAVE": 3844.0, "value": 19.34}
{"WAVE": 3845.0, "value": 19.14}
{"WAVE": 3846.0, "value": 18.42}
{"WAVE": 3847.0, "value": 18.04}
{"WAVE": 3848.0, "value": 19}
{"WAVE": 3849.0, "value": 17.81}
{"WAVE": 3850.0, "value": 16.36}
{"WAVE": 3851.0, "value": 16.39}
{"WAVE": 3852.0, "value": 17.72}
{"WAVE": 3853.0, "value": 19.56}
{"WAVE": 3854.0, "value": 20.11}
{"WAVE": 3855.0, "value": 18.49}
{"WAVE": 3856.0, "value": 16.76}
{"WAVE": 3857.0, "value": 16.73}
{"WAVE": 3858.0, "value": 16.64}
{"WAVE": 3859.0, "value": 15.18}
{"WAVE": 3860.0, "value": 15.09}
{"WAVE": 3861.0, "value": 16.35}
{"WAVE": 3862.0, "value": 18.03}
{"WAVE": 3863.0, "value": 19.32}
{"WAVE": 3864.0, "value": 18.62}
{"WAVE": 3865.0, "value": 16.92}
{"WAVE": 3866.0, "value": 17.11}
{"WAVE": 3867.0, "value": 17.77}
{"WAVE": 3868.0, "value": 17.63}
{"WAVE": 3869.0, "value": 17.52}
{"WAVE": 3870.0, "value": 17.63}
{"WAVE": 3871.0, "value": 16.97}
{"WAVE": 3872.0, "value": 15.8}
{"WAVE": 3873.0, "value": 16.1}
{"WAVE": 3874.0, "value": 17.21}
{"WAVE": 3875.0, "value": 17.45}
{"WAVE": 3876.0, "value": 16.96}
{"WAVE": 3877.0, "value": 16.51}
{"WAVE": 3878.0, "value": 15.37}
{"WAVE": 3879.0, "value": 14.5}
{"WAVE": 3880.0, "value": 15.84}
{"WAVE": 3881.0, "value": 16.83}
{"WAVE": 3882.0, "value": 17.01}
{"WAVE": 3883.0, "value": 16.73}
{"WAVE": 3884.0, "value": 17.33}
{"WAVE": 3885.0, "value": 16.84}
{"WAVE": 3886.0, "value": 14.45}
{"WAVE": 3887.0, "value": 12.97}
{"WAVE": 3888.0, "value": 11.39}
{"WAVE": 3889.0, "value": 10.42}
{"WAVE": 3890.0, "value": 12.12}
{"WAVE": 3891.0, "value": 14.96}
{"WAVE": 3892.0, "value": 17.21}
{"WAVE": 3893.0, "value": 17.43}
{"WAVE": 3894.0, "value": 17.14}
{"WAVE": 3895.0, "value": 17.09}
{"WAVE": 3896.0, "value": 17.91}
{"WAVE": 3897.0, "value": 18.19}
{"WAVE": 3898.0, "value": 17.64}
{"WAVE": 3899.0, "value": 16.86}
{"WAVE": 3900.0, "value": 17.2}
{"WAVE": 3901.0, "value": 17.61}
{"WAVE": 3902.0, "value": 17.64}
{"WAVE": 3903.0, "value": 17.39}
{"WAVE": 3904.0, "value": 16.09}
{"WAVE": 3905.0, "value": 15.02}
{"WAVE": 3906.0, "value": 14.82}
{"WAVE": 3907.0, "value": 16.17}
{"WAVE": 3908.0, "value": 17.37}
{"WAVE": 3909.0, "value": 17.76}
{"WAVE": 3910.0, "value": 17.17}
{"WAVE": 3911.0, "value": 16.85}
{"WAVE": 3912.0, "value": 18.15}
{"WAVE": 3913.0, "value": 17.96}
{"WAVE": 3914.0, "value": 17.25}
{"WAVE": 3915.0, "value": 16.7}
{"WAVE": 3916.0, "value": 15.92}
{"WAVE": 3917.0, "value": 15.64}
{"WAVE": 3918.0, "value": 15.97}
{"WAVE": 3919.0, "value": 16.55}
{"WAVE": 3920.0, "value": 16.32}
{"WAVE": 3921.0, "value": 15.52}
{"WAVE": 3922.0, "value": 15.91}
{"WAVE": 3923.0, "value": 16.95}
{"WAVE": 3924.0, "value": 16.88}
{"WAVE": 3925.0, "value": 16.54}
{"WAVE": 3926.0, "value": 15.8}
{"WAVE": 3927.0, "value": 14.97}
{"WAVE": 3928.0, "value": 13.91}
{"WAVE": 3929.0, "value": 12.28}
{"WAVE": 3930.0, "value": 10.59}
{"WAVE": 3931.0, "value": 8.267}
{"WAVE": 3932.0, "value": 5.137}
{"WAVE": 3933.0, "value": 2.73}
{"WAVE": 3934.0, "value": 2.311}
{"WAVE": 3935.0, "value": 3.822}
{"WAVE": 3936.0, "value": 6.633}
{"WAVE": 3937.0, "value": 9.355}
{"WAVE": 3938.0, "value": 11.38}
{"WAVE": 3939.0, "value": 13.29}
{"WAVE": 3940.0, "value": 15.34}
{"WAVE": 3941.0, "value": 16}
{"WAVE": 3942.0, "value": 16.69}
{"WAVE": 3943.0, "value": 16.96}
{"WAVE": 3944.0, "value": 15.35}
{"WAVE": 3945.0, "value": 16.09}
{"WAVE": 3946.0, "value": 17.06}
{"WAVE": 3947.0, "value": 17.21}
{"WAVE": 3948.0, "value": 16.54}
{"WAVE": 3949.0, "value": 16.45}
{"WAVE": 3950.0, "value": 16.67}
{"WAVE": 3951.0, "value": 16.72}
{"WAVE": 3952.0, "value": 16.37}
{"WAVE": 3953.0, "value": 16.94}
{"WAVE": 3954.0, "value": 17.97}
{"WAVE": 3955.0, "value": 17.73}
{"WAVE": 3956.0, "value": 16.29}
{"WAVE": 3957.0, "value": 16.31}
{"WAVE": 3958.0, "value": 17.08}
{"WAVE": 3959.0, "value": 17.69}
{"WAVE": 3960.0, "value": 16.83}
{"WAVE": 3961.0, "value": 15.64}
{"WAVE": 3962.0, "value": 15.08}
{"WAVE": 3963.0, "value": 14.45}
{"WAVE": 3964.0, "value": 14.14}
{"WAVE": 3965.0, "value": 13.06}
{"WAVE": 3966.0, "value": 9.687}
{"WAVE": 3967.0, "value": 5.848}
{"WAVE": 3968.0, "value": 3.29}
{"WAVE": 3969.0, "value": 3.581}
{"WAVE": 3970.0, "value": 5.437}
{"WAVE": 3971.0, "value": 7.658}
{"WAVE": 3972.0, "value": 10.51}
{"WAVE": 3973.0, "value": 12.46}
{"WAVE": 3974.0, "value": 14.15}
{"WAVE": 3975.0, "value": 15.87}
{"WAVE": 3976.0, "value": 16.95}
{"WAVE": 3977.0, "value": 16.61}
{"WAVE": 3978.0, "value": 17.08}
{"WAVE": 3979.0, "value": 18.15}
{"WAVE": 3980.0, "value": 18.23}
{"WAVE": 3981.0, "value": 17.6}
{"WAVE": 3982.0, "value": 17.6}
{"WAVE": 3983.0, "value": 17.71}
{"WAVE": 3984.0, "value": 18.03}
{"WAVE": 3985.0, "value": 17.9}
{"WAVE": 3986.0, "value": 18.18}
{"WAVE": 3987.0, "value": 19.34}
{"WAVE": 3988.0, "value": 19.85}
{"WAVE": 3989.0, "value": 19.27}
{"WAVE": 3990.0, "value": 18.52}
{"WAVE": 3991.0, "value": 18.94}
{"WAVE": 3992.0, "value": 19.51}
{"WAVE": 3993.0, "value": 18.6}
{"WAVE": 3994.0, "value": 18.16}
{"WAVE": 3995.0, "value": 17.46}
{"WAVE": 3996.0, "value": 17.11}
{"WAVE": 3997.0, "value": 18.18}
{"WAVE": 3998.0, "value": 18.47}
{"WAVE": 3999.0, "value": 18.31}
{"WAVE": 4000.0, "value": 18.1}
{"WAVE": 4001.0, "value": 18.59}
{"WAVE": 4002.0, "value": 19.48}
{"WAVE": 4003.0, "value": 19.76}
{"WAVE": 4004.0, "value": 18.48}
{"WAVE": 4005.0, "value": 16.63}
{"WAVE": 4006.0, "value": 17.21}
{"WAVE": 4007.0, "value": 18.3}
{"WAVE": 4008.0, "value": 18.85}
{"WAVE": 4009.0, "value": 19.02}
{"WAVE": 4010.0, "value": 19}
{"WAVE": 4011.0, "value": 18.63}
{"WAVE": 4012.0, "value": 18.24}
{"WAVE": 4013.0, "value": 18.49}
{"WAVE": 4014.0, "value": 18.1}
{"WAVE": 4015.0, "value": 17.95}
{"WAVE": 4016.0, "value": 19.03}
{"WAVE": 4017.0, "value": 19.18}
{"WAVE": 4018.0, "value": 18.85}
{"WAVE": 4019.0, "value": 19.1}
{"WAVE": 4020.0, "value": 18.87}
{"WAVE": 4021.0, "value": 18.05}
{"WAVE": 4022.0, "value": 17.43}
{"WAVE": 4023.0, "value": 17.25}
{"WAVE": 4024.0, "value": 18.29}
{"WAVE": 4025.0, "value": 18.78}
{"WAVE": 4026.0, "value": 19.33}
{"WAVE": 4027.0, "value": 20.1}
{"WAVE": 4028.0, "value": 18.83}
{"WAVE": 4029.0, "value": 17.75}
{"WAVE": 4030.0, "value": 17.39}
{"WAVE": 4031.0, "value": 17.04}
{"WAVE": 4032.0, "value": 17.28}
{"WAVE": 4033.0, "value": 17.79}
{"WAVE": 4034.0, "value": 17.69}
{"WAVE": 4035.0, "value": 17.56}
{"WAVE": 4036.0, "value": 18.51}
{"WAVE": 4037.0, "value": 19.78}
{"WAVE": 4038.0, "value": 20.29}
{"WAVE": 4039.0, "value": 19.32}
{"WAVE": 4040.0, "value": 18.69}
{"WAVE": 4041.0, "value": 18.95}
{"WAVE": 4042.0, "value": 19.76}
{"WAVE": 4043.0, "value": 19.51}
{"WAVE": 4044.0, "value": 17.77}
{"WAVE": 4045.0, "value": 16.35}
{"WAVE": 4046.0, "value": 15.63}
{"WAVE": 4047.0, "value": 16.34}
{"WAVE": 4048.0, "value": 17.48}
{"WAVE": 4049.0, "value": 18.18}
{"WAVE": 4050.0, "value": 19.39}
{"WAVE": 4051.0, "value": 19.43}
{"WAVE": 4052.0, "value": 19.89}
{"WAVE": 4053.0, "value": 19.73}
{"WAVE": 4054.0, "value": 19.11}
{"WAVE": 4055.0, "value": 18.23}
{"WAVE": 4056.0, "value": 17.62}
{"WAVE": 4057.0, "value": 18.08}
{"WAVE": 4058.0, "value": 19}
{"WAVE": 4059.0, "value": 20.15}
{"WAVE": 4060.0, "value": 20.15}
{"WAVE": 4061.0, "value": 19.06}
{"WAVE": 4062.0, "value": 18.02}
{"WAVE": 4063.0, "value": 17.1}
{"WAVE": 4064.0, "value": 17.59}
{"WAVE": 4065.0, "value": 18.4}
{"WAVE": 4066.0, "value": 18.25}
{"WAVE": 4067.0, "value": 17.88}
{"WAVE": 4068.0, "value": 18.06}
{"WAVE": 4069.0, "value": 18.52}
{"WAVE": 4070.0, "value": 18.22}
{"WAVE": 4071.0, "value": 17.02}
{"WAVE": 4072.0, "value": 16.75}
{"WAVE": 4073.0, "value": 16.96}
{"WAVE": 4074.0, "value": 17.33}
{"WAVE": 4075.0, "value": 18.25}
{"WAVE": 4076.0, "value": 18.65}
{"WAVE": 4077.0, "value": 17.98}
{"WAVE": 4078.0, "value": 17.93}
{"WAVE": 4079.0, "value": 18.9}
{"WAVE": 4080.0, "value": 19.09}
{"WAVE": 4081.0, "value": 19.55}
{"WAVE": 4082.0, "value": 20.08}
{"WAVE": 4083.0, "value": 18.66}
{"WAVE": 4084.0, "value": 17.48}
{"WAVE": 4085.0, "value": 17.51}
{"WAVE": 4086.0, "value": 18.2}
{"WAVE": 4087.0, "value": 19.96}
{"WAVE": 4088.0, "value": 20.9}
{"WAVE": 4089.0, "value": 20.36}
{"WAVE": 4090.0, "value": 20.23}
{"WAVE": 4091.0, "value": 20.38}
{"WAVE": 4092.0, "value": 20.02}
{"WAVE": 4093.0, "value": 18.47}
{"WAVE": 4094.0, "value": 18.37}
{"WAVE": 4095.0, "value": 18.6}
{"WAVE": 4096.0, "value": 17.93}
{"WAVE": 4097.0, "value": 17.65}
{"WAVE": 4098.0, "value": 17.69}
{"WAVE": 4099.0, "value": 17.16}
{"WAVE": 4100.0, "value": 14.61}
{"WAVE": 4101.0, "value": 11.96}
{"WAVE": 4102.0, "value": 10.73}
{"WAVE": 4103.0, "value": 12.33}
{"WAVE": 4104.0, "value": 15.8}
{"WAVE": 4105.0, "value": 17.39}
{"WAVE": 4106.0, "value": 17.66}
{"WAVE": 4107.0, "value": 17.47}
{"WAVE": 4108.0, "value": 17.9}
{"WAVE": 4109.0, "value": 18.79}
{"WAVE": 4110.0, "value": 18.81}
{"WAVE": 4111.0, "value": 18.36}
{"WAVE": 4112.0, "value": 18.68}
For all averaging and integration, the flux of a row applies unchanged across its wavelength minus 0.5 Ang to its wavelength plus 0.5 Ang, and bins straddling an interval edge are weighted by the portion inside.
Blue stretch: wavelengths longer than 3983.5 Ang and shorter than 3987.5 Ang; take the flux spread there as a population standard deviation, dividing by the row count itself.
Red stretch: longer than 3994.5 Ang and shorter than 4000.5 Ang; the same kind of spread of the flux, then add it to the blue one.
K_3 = 1.1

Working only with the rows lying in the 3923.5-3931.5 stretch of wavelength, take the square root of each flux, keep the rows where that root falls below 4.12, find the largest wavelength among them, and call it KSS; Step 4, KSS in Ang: 3931.0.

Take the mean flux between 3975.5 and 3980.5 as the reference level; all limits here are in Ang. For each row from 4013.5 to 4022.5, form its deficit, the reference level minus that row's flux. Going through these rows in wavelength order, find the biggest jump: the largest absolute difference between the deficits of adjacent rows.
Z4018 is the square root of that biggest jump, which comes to 1.04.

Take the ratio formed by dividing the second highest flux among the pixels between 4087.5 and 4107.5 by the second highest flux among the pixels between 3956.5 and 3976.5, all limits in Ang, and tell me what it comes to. 1.19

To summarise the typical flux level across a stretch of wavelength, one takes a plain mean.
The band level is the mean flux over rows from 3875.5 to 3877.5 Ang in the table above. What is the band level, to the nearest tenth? 16.7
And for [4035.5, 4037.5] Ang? 19.1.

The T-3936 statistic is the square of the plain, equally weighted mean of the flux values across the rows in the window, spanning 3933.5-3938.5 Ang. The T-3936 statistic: 45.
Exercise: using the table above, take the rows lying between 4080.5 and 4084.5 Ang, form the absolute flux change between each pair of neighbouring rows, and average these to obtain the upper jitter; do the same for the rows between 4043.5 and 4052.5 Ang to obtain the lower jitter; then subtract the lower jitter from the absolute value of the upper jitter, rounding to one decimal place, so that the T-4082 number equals 0.2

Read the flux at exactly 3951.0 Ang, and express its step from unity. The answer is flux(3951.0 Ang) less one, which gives 15.7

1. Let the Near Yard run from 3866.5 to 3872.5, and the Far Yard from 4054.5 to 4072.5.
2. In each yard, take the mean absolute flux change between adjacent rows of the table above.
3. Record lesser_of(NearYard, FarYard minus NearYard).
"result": 0.2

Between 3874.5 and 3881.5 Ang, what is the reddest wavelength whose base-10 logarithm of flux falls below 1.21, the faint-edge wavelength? 3880.0 Ang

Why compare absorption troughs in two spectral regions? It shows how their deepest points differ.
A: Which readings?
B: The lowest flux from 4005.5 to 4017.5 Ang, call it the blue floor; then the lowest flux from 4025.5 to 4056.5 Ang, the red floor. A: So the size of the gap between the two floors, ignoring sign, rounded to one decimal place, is 1.6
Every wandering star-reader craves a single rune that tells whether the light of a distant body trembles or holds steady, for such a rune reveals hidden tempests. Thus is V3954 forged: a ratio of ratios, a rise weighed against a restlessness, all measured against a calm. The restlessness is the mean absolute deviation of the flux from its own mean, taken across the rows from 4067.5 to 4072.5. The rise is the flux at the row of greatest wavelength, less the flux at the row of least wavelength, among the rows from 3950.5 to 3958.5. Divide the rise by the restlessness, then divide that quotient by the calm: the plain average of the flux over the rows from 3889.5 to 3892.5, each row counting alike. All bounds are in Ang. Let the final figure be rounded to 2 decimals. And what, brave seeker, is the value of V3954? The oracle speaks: 0.04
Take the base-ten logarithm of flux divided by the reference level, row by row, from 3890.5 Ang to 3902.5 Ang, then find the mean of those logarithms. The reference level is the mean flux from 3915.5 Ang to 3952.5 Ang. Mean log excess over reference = 0.100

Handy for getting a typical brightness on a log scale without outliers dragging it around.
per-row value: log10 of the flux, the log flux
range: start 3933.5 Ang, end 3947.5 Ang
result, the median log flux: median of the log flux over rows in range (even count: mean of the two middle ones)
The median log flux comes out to 1.19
